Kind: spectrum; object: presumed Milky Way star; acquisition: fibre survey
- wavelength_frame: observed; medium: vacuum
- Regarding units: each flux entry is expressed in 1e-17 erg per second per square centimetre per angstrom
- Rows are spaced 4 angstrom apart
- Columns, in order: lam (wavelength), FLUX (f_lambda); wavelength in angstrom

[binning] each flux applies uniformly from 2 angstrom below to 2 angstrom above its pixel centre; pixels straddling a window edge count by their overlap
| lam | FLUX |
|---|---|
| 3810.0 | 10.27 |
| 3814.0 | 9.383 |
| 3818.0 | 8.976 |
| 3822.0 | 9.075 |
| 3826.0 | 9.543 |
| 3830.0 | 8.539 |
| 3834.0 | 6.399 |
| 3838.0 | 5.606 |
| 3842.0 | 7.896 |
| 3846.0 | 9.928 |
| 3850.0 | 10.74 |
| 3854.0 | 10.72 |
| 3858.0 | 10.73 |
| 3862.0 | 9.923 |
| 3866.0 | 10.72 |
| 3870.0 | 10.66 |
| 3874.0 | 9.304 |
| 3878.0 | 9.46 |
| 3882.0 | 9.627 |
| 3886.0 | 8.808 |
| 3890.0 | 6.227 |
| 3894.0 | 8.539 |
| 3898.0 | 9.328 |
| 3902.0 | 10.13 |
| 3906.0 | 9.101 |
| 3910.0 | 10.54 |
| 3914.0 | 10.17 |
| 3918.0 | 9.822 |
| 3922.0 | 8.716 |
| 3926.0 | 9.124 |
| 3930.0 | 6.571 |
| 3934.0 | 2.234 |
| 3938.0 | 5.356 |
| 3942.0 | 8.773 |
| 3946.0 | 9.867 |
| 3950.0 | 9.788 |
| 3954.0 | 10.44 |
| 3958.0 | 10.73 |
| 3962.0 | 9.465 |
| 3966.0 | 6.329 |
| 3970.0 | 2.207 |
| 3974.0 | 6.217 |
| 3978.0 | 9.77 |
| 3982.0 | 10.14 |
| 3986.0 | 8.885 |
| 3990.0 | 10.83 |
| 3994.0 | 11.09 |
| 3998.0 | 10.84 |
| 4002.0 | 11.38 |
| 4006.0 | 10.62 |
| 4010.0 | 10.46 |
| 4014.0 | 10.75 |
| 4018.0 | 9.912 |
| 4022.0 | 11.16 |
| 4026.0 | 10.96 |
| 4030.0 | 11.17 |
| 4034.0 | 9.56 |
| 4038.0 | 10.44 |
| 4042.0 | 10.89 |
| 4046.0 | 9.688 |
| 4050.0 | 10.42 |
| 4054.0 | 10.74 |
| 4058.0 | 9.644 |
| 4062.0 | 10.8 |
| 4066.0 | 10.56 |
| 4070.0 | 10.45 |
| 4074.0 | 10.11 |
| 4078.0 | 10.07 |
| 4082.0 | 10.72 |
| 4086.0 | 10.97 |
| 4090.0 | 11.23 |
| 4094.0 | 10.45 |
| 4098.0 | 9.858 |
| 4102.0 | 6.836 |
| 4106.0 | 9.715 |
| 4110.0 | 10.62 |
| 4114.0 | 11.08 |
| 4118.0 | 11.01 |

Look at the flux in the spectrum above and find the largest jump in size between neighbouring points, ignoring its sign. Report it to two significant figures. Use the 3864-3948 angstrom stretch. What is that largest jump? 4.3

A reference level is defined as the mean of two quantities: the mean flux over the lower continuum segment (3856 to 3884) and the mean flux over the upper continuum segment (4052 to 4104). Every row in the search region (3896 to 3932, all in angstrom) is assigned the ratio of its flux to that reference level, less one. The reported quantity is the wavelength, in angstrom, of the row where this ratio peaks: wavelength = 3910.0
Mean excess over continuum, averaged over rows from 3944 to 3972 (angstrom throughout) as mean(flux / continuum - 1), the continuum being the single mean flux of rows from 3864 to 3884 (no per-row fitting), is -0.16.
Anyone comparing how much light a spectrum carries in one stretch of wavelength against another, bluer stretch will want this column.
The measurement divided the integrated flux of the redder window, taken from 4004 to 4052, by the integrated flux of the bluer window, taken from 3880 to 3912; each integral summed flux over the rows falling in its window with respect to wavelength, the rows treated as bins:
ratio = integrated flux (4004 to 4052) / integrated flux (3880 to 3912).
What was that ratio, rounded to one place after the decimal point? 1.7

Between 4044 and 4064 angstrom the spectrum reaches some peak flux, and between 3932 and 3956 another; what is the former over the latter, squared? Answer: 1.07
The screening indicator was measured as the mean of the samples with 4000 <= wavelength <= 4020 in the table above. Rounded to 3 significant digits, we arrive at 10.6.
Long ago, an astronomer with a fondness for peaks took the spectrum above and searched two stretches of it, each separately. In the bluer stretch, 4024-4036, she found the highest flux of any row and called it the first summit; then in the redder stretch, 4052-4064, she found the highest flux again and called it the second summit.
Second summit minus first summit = -0.4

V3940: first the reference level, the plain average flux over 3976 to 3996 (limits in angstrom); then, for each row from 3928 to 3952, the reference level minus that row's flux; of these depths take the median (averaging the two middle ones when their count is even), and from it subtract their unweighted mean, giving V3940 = -0.57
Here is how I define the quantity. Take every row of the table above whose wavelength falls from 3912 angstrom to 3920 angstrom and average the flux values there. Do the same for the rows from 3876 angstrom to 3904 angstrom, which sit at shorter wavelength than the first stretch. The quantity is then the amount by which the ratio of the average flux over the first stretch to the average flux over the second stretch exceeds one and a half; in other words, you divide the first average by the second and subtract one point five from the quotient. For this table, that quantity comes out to -0.37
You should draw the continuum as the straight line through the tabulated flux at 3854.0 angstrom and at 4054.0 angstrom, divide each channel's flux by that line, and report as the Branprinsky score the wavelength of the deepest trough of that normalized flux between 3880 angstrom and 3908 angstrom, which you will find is 3890.0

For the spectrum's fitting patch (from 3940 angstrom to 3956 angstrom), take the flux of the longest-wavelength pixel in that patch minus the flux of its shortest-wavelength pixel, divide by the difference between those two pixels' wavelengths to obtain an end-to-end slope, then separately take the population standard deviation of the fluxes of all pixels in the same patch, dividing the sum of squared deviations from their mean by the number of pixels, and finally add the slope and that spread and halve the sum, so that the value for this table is 0.4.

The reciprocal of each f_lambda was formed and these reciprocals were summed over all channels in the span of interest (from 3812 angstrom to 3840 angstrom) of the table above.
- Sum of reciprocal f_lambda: 0.88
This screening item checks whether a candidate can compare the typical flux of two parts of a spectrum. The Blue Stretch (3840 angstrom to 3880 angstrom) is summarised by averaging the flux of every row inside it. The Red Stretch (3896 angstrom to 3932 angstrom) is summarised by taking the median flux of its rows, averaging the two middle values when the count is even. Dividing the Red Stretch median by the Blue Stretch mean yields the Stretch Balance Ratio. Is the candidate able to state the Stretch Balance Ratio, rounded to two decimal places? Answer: 0.93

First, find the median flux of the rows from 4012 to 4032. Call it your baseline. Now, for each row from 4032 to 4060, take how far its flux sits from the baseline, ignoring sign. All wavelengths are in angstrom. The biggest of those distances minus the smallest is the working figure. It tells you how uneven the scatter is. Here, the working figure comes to 1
